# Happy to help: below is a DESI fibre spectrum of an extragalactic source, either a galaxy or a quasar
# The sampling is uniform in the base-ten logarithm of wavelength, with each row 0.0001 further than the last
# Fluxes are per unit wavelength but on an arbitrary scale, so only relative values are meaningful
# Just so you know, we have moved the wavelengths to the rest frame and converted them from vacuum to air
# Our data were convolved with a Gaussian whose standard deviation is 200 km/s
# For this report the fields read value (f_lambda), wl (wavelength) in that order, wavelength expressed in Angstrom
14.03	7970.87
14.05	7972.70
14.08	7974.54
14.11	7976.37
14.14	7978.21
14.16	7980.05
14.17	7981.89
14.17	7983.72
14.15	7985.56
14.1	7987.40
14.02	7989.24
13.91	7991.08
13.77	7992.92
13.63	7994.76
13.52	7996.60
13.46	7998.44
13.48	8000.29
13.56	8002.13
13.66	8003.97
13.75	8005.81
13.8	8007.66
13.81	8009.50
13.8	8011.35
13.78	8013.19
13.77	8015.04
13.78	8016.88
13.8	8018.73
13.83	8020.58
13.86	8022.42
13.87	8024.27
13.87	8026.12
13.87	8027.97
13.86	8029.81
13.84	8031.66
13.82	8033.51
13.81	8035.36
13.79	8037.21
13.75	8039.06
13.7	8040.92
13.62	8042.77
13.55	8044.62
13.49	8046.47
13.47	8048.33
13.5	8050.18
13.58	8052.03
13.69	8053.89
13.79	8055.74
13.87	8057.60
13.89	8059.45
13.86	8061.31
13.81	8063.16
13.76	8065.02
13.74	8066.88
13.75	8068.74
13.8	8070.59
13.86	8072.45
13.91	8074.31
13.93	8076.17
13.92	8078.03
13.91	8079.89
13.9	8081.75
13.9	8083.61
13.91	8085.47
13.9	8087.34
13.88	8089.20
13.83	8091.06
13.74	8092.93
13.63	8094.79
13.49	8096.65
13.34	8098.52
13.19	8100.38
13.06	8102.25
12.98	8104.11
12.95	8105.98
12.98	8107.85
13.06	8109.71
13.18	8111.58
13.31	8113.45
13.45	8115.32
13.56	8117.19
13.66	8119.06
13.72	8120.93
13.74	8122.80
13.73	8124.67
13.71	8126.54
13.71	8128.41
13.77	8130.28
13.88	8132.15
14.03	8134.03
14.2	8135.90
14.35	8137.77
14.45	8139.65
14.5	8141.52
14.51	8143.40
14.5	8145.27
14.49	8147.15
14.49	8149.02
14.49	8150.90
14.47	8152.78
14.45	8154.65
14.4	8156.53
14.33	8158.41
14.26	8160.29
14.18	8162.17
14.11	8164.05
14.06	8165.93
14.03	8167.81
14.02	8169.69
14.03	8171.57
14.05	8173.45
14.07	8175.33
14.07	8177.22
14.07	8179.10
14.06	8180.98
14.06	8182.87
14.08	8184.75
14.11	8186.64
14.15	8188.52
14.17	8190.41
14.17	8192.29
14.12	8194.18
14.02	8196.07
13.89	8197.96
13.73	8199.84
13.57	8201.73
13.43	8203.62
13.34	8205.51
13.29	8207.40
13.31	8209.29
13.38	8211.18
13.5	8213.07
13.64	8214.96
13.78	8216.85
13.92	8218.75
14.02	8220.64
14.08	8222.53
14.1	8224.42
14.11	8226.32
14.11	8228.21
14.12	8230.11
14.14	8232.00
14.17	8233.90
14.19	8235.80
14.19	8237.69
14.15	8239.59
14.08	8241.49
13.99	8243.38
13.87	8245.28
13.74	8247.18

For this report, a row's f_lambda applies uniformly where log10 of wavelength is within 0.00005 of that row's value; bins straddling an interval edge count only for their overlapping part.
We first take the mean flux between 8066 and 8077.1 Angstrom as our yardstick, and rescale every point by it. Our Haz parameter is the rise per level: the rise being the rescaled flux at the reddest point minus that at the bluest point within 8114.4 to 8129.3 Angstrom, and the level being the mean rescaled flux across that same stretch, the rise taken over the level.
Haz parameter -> 0.019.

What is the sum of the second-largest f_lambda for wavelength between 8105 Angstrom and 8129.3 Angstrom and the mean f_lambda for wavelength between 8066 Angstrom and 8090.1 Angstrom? 27.6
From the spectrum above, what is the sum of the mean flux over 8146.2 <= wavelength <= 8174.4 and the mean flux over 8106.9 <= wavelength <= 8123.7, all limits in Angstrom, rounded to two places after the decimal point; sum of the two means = 27.66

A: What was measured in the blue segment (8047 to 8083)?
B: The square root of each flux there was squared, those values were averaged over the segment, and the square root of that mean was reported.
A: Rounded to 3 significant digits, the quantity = 3.71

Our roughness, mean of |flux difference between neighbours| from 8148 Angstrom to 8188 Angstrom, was 0.03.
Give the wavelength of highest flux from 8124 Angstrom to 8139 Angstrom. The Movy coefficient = 8137.77 Angstrom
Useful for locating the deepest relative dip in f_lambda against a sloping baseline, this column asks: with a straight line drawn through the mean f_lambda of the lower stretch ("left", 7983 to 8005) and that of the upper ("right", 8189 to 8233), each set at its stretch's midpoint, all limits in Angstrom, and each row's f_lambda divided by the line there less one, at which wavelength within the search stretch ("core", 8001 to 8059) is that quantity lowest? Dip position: 8048.33 Angstrom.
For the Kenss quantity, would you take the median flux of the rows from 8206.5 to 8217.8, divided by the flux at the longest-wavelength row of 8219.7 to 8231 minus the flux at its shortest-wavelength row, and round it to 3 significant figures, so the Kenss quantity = 134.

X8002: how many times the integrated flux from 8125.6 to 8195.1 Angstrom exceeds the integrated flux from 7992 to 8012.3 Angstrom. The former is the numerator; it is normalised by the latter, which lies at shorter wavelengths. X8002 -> 3.6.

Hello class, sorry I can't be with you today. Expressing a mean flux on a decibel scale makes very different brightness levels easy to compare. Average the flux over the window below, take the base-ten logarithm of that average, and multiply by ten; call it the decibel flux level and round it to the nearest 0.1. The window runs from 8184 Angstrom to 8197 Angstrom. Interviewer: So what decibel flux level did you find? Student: 11.5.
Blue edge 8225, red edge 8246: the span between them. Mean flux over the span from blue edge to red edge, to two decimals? 14.10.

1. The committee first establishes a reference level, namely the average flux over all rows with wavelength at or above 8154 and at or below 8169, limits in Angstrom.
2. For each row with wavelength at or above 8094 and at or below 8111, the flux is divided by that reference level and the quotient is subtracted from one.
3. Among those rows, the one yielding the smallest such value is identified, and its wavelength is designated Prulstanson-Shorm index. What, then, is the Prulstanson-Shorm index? 8094.79 Angstrom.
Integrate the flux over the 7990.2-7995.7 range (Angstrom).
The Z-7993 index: 76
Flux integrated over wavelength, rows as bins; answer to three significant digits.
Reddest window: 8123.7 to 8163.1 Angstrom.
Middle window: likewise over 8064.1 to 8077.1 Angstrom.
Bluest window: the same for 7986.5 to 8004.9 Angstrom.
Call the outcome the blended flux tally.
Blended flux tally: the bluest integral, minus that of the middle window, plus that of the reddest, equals 633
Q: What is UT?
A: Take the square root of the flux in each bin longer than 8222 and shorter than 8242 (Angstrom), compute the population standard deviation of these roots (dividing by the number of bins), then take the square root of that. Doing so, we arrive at 0.07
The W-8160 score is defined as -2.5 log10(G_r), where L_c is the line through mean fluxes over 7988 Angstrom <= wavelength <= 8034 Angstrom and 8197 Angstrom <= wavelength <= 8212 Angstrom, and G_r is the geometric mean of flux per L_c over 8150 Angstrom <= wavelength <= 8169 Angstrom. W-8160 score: -0.056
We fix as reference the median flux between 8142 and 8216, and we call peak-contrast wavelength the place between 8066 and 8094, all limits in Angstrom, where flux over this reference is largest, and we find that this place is 8076.17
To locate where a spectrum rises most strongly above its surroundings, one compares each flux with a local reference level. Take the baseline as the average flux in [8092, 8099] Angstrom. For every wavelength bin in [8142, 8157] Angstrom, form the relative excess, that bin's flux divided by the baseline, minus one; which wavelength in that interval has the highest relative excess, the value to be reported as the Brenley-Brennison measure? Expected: 8143.40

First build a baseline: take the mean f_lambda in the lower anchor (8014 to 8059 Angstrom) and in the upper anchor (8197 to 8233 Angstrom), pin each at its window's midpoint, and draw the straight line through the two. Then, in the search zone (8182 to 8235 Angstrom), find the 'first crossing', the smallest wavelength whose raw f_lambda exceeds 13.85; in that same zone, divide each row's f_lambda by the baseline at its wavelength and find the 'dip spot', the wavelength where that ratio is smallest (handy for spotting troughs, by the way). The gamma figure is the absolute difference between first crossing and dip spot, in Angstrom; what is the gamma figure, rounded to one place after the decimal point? 24.5 Angstrom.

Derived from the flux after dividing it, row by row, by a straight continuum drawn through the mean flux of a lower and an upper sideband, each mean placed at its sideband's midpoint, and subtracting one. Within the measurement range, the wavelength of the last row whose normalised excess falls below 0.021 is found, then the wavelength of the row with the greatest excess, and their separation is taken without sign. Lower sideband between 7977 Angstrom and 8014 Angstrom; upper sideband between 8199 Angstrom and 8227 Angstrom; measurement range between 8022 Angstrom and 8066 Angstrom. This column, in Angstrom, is 5.6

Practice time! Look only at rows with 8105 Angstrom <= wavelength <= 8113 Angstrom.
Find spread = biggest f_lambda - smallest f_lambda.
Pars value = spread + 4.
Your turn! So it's 4.23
